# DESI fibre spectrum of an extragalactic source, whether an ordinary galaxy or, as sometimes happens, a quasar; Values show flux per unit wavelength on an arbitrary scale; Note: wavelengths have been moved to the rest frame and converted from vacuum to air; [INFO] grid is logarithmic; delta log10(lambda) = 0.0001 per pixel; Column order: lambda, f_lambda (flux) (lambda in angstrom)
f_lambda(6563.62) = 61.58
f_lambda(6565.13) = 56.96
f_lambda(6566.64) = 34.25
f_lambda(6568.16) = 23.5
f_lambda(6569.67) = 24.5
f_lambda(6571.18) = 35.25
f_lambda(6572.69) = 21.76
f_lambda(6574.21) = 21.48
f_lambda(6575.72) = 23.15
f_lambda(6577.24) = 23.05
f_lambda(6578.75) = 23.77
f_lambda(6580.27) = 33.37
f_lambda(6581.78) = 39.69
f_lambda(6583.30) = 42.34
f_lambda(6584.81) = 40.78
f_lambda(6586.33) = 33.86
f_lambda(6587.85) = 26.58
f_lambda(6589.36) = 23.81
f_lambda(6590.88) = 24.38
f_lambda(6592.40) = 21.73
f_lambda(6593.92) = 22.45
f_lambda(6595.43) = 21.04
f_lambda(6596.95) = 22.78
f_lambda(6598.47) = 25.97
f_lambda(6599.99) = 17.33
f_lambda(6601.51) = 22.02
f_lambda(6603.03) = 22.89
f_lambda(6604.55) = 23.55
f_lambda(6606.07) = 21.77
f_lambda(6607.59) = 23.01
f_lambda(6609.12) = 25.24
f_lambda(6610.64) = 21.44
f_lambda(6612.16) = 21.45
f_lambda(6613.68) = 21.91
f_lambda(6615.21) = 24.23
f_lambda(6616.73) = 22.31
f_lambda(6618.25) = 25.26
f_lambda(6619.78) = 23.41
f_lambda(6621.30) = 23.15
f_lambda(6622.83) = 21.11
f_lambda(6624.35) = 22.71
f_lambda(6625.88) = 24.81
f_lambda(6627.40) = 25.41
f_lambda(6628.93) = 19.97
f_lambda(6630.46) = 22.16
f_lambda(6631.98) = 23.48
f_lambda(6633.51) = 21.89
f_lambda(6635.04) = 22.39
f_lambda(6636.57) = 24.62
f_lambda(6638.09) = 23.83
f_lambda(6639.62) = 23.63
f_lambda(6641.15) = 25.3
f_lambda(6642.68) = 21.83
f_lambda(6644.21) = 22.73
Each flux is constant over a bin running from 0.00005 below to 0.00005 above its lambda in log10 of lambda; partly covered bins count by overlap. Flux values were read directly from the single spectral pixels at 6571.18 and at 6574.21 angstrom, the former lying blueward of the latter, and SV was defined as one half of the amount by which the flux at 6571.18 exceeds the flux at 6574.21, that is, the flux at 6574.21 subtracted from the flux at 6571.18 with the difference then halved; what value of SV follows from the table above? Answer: 6.9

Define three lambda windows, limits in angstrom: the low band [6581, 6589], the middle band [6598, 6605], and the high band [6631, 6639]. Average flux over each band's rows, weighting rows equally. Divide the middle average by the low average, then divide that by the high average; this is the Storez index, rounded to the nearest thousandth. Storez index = 0.026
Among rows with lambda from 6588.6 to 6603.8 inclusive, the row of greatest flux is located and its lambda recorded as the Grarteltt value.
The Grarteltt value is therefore 6598.47 angstrom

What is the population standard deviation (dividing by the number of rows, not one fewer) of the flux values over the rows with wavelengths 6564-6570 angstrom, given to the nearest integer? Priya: 13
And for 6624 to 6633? 2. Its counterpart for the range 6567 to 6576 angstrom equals 5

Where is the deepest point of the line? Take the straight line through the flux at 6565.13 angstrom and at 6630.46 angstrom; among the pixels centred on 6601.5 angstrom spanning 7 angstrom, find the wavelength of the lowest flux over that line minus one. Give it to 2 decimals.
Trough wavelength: 6599.99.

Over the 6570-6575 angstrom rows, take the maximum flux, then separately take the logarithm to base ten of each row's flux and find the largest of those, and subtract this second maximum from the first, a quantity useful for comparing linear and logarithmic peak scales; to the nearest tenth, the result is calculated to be 33.7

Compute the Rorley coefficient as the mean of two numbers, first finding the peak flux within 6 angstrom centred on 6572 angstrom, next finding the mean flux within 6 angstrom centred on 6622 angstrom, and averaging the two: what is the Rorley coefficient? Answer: 28.9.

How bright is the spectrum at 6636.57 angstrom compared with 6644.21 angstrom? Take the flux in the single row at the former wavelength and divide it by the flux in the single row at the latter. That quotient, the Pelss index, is 1.1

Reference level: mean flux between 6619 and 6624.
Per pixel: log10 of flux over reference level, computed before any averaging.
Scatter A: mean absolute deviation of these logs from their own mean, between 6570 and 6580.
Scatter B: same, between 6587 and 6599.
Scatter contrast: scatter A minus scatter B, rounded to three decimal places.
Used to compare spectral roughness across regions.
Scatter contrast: 0.024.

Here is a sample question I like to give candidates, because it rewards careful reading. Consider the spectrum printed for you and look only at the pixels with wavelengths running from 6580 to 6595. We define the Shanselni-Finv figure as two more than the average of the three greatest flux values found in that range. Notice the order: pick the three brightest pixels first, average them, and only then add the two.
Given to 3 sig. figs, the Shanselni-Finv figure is 42.9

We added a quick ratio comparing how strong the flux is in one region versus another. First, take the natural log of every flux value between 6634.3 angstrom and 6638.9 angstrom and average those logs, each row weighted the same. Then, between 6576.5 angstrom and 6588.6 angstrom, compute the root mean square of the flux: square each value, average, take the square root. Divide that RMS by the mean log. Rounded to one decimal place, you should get 10.7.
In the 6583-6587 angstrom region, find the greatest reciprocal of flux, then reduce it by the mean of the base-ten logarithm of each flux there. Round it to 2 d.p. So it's -1.56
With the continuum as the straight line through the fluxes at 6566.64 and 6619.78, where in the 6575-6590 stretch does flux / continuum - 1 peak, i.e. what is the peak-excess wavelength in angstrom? 6583.30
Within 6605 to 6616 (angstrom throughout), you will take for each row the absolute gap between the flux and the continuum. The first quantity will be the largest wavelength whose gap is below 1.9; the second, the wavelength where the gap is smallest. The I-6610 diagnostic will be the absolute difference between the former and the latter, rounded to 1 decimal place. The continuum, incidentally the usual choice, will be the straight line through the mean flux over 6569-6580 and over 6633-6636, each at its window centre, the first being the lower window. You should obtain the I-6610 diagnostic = 7.6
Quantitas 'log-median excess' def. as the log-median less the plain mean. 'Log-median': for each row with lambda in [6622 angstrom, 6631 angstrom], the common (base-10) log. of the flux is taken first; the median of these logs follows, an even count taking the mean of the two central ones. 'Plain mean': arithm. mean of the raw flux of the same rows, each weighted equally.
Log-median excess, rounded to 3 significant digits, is -21.3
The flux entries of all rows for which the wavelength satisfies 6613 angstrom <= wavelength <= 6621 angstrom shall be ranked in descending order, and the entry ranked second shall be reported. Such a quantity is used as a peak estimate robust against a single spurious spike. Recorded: 24.23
